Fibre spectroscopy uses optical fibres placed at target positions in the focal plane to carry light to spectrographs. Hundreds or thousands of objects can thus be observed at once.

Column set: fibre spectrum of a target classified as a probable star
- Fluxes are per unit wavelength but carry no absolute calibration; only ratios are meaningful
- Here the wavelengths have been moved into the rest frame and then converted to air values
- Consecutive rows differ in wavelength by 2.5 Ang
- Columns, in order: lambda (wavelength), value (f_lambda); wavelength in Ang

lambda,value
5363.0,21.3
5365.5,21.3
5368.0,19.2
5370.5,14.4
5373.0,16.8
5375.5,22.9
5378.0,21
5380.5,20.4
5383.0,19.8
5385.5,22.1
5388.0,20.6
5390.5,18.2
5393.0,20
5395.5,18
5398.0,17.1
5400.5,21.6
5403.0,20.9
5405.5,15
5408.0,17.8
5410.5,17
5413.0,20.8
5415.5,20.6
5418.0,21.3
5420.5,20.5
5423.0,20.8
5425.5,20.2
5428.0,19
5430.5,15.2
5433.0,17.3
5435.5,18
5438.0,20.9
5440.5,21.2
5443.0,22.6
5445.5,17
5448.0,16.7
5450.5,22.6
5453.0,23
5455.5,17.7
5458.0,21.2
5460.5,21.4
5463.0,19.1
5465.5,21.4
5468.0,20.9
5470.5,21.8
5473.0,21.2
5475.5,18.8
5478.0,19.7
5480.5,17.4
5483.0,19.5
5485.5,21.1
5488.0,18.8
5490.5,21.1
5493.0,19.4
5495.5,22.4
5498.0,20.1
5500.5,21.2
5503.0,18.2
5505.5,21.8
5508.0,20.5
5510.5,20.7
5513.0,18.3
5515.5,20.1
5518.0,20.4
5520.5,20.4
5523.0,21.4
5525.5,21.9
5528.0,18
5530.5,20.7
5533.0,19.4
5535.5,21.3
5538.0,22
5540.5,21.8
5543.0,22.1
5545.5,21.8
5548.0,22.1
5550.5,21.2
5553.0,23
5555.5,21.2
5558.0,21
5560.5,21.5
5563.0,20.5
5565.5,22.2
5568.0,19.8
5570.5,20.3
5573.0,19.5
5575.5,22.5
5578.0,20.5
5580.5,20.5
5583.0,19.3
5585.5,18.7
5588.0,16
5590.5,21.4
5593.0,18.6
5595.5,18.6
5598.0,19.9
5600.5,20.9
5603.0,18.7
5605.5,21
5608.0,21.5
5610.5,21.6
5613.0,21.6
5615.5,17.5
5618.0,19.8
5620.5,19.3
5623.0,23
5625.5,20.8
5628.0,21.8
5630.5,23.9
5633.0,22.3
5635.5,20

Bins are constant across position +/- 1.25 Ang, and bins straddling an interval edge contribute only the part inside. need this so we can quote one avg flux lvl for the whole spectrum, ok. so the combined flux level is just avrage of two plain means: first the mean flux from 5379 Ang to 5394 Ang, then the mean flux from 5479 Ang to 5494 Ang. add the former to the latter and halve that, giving 19.9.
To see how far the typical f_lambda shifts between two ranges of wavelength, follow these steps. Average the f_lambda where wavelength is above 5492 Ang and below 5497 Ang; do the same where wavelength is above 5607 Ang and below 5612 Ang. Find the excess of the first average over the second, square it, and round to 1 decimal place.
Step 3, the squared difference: 0.4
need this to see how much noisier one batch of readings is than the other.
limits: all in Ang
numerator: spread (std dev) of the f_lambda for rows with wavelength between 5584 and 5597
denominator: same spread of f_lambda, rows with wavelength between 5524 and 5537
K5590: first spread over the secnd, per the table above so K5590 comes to 1.2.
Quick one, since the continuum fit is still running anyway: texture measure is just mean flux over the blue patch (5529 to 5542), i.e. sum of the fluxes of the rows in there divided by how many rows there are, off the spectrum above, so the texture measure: 21.0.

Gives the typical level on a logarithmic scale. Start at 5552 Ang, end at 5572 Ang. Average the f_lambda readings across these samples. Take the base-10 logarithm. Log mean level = 1.33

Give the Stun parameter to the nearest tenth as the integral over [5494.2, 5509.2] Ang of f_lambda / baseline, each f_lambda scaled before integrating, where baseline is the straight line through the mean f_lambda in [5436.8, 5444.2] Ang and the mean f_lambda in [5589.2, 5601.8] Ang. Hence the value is 14.9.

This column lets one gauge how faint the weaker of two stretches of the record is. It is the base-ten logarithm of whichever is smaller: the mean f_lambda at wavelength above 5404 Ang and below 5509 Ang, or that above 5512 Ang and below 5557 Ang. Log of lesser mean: 1.30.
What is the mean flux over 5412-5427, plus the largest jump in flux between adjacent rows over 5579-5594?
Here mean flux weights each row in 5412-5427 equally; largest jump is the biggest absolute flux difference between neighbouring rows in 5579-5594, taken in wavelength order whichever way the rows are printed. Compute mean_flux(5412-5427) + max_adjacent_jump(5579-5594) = 26.1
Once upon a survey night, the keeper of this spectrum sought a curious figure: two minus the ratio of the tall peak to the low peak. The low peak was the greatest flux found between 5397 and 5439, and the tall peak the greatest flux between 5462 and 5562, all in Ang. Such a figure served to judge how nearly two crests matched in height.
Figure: 0.94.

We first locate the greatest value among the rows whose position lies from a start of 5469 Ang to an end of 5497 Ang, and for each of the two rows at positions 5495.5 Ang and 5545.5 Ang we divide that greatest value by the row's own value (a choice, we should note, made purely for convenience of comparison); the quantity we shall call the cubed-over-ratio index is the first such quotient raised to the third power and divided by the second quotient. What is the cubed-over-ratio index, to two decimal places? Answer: 0.97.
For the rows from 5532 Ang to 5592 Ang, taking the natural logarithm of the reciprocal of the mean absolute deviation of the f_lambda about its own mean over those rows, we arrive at -0.1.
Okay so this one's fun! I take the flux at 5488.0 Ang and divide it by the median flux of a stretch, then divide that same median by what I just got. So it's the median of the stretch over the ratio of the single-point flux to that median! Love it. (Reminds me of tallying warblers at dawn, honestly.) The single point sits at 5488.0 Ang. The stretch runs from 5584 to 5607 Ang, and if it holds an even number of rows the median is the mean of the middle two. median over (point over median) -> 18.6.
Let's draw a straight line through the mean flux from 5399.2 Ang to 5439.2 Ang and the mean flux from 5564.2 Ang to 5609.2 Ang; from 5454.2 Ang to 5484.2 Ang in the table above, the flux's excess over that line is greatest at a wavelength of 5470.5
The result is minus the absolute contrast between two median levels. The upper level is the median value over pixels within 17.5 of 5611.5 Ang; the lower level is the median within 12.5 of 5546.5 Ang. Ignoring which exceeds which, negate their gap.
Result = -0.95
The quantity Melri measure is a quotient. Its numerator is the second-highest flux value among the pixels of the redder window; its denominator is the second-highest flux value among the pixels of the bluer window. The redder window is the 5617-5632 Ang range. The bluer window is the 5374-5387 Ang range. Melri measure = 1.04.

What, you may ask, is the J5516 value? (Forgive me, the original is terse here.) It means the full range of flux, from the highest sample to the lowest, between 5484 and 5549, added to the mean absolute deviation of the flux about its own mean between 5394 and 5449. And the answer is 6.4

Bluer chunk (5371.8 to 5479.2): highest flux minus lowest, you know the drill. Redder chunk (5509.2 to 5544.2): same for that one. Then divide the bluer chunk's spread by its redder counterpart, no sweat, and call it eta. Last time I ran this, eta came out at 2.0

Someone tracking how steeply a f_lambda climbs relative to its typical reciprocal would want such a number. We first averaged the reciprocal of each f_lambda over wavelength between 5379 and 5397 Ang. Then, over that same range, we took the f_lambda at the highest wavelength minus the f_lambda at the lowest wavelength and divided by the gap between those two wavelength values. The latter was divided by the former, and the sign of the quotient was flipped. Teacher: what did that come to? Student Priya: 3.2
